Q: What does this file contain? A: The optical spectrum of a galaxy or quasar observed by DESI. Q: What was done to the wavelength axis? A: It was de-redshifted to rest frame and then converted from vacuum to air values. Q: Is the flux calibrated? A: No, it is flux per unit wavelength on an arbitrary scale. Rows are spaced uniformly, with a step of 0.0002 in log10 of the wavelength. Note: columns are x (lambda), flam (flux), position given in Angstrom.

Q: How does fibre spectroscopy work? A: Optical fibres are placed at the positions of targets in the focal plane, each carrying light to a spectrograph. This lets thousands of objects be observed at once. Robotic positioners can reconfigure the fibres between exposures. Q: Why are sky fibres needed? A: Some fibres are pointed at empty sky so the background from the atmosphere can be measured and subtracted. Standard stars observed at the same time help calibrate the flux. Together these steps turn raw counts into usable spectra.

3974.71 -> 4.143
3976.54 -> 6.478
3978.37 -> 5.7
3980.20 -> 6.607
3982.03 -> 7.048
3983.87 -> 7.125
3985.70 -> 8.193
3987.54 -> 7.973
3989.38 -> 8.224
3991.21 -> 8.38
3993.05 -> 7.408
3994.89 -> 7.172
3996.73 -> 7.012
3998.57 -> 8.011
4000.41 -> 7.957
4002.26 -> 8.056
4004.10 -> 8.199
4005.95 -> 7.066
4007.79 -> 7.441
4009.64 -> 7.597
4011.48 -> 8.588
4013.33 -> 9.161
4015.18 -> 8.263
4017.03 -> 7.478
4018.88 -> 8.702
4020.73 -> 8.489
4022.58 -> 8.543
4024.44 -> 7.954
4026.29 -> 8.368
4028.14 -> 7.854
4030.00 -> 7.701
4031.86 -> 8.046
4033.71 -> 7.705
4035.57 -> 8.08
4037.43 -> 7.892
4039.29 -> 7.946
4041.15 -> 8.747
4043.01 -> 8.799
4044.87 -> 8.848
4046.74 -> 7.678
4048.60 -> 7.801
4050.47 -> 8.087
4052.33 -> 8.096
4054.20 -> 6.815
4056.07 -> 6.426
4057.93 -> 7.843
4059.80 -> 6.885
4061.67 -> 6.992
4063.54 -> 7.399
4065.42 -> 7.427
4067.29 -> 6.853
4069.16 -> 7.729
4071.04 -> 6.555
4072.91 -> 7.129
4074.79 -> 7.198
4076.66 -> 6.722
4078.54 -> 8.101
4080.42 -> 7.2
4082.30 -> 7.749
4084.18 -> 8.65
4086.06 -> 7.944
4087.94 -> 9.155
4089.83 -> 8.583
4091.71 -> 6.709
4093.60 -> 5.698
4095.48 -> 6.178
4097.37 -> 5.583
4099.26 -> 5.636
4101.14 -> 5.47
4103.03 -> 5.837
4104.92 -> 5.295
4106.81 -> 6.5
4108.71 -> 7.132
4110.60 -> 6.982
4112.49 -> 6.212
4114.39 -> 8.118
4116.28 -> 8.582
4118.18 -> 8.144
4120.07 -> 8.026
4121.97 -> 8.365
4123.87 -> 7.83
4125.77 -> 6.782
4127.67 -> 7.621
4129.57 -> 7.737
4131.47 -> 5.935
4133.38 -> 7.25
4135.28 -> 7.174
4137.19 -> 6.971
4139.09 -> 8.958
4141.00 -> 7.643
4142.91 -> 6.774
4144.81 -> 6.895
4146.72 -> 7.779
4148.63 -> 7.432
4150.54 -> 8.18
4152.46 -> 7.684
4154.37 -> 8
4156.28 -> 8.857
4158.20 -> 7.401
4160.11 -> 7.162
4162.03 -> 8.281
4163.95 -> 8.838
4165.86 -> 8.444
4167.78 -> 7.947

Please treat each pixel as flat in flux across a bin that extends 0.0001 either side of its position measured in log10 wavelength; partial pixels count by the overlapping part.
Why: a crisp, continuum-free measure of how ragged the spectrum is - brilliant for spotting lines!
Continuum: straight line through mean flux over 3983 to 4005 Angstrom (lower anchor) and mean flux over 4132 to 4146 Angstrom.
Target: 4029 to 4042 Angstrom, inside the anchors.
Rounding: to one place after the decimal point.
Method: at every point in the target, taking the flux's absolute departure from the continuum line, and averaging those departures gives 0.3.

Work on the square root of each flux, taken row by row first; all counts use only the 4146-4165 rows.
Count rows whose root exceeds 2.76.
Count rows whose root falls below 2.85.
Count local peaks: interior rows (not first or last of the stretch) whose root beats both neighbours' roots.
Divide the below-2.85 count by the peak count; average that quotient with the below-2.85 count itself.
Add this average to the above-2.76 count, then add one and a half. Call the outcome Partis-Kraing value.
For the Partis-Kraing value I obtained 13.0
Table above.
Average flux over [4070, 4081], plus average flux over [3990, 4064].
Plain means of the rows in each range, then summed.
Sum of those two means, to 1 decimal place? 15.0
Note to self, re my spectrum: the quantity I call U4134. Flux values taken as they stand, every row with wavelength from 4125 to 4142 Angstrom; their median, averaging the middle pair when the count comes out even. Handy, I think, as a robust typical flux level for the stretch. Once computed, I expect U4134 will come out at 7.25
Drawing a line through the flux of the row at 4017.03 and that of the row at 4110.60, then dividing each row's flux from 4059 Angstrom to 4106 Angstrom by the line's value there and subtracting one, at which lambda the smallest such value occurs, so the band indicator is 4104.92 Angstrom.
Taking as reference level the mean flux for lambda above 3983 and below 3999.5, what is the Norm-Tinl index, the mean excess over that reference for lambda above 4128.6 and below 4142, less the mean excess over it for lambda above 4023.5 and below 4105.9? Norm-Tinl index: -0.01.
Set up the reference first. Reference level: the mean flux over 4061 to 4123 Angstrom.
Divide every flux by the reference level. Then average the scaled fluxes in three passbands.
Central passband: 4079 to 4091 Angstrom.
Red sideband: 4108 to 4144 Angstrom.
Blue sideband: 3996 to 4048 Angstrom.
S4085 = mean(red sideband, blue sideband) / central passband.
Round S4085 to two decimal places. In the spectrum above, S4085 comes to 0.95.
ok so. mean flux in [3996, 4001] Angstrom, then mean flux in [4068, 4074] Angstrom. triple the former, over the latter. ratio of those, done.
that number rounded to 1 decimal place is 3.2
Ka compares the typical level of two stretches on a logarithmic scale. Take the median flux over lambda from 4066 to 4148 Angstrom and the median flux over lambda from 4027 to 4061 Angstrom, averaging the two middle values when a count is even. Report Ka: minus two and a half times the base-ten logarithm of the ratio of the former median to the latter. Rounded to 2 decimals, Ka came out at 0.10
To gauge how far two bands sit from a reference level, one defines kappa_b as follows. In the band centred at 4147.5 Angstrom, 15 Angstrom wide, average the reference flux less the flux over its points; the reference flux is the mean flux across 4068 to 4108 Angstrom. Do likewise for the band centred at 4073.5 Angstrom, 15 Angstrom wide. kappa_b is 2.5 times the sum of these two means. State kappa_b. -2.2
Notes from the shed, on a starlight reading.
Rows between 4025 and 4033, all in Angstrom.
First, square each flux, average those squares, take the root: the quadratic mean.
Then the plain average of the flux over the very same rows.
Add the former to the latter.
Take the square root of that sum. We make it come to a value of 4.00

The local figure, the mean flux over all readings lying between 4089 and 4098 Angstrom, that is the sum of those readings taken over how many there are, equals 6.6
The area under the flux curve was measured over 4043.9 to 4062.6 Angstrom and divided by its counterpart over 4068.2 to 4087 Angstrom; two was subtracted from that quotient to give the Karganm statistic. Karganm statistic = -1.00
